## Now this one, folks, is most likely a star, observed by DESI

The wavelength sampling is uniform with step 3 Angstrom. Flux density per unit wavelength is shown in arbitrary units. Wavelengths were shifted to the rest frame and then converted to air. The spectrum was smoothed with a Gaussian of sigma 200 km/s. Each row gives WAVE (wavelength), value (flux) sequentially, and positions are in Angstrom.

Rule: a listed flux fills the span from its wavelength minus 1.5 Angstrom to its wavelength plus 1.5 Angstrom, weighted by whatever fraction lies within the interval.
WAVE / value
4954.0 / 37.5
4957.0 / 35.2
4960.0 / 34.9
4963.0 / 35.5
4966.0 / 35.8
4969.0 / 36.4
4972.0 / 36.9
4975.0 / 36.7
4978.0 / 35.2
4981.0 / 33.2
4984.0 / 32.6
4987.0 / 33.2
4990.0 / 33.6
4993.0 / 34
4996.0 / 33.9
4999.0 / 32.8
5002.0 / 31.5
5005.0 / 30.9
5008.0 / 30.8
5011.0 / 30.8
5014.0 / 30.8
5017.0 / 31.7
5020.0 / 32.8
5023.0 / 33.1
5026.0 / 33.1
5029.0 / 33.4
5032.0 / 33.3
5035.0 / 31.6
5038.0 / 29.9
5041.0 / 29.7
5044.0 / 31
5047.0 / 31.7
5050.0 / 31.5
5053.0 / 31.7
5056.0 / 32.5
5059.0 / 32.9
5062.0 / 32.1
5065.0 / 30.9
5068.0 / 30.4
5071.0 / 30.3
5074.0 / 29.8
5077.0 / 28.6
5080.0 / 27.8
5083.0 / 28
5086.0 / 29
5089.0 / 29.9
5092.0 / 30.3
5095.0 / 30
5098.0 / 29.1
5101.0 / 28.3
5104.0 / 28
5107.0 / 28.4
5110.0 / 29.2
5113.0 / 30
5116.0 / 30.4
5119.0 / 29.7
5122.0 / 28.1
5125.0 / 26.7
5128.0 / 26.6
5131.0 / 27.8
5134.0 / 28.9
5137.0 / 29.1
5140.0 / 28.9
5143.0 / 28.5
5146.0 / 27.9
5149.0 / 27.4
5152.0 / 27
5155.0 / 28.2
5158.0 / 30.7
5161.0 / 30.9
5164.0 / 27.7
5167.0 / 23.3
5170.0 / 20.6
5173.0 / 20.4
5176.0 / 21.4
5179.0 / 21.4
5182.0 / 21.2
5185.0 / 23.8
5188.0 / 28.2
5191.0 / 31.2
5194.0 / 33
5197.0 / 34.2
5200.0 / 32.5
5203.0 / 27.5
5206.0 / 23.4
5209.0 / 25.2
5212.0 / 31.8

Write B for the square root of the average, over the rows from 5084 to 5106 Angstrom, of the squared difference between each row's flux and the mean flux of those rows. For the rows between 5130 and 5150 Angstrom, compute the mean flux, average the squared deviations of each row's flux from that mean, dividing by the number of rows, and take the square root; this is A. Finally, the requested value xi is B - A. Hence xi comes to 0.2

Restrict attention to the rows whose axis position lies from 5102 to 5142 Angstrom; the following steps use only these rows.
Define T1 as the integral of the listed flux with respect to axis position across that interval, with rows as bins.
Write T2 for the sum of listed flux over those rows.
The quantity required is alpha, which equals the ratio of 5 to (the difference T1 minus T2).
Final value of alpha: 0.0065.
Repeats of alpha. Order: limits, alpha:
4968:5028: 0.0038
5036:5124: 0.0028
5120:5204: 0.0033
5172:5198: 0.0113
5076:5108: 0.0082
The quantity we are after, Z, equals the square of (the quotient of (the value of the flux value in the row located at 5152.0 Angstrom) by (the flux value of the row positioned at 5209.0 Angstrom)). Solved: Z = 1.15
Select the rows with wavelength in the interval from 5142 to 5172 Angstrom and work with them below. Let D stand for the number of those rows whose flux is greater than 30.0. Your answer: 2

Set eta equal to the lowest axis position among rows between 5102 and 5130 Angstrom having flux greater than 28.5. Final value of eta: 5110.0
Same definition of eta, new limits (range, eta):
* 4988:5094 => 4990.0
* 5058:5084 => 5059.0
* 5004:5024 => 5005.0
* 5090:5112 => 5092.0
